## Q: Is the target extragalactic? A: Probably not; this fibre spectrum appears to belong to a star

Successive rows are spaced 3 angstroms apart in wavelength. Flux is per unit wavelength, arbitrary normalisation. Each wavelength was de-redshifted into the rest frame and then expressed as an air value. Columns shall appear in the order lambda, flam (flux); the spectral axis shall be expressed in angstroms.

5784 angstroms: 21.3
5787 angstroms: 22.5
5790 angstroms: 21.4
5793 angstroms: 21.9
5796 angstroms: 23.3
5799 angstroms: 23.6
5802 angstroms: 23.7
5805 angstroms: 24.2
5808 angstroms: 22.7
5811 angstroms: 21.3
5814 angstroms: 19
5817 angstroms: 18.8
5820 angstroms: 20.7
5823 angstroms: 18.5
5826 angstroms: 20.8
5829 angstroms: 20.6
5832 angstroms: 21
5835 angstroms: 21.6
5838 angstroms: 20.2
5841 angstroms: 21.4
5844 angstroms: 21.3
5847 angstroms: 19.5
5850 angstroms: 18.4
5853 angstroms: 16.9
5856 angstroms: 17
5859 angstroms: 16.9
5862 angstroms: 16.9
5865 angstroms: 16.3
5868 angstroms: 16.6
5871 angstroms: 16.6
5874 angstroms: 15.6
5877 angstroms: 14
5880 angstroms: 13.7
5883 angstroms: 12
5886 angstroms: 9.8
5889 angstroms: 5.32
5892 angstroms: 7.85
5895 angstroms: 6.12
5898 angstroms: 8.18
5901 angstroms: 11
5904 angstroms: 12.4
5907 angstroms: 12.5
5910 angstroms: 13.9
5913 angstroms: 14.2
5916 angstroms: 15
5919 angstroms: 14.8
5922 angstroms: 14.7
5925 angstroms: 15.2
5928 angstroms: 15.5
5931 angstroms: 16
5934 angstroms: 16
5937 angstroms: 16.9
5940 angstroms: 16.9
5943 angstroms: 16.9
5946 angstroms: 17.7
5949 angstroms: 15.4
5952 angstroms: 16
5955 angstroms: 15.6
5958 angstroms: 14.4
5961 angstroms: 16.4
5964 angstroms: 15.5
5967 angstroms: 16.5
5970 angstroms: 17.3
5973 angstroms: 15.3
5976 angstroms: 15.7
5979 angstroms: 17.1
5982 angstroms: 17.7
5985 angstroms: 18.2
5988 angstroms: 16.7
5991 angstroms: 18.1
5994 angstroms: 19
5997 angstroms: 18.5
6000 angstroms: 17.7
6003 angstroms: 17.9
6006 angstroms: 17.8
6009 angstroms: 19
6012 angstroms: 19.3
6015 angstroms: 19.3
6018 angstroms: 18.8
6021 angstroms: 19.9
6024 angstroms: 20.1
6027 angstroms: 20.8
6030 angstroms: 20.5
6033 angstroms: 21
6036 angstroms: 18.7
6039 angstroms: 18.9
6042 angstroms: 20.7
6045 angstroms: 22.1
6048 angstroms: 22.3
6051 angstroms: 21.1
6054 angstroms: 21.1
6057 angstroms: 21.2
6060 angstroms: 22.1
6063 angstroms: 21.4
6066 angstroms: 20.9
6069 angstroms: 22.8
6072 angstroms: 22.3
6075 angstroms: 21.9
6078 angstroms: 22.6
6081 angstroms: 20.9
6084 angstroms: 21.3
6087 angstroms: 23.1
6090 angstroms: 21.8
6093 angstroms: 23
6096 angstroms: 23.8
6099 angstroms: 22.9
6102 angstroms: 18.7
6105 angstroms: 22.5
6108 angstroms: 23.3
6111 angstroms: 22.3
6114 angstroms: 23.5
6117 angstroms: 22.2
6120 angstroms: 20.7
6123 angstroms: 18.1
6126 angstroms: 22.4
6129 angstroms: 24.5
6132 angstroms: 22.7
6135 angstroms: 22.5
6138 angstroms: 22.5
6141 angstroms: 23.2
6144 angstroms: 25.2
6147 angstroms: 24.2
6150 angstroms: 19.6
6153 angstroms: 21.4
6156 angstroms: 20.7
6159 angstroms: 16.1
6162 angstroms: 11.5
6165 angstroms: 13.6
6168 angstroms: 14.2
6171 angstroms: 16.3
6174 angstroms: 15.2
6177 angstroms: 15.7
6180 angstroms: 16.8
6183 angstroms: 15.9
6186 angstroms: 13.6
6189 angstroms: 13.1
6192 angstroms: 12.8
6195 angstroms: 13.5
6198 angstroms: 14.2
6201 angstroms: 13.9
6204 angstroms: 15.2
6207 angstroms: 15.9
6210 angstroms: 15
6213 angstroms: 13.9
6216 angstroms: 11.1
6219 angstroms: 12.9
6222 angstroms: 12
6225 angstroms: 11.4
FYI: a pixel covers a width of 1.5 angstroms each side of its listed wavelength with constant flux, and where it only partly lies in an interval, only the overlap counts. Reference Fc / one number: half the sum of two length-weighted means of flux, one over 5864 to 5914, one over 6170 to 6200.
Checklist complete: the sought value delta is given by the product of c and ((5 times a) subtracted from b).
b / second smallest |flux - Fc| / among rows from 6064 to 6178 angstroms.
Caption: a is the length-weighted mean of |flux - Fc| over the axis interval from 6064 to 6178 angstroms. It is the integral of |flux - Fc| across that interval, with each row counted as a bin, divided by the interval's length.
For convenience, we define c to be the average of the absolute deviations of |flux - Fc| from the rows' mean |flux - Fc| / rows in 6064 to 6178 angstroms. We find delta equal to -90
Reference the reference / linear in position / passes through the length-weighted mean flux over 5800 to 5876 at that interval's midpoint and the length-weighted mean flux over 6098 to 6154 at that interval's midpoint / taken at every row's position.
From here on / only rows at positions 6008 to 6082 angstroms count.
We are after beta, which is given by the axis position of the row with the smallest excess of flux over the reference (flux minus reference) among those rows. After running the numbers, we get 6036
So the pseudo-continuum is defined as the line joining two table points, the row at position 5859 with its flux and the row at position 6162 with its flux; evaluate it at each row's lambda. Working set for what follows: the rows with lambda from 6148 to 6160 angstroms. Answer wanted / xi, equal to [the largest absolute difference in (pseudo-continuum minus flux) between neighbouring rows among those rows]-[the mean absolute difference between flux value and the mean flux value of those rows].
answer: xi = 2.9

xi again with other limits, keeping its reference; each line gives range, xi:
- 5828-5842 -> 0.9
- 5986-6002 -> 0.8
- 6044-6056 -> 0.6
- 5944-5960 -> 1.4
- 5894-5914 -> 0.5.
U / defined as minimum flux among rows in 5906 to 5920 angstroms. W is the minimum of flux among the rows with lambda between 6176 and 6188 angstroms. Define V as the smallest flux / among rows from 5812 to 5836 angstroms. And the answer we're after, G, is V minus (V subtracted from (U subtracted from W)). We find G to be 36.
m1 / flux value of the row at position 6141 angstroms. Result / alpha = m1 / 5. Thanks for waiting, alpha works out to 4.6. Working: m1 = 23.2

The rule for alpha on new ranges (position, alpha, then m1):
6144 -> 5.0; 25.2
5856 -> 3.4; 17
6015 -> 3.9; 19.3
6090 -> 4.4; 21.8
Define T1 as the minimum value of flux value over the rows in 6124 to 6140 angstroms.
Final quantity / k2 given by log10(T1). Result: 1.35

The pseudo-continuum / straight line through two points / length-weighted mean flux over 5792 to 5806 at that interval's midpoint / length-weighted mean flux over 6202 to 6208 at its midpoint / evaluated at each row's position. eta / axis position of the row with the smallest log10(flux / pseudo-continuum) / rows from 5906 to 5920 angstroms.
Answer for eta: 5907 angstroms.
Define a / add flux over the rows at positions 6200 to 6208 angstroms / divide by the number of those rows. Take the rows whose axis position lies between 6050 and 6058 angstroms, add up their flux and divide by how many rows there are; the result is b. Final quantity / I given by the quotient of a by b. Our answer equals 0.7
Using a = 15.0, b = 21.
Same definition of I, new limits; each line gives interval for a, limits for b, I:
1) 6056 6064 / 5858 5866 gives 1.3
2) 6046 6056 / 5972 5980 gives 1.3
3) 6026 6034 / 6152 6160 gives 1.1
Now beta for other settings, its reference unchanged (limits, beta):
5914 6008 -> 5958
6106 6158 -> 6123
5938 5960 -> 5958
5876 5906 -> 5889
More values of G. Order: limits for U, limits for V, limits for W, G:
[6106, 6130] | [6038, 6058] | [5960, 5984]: 41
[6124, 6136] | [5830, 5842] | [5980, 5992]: 46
